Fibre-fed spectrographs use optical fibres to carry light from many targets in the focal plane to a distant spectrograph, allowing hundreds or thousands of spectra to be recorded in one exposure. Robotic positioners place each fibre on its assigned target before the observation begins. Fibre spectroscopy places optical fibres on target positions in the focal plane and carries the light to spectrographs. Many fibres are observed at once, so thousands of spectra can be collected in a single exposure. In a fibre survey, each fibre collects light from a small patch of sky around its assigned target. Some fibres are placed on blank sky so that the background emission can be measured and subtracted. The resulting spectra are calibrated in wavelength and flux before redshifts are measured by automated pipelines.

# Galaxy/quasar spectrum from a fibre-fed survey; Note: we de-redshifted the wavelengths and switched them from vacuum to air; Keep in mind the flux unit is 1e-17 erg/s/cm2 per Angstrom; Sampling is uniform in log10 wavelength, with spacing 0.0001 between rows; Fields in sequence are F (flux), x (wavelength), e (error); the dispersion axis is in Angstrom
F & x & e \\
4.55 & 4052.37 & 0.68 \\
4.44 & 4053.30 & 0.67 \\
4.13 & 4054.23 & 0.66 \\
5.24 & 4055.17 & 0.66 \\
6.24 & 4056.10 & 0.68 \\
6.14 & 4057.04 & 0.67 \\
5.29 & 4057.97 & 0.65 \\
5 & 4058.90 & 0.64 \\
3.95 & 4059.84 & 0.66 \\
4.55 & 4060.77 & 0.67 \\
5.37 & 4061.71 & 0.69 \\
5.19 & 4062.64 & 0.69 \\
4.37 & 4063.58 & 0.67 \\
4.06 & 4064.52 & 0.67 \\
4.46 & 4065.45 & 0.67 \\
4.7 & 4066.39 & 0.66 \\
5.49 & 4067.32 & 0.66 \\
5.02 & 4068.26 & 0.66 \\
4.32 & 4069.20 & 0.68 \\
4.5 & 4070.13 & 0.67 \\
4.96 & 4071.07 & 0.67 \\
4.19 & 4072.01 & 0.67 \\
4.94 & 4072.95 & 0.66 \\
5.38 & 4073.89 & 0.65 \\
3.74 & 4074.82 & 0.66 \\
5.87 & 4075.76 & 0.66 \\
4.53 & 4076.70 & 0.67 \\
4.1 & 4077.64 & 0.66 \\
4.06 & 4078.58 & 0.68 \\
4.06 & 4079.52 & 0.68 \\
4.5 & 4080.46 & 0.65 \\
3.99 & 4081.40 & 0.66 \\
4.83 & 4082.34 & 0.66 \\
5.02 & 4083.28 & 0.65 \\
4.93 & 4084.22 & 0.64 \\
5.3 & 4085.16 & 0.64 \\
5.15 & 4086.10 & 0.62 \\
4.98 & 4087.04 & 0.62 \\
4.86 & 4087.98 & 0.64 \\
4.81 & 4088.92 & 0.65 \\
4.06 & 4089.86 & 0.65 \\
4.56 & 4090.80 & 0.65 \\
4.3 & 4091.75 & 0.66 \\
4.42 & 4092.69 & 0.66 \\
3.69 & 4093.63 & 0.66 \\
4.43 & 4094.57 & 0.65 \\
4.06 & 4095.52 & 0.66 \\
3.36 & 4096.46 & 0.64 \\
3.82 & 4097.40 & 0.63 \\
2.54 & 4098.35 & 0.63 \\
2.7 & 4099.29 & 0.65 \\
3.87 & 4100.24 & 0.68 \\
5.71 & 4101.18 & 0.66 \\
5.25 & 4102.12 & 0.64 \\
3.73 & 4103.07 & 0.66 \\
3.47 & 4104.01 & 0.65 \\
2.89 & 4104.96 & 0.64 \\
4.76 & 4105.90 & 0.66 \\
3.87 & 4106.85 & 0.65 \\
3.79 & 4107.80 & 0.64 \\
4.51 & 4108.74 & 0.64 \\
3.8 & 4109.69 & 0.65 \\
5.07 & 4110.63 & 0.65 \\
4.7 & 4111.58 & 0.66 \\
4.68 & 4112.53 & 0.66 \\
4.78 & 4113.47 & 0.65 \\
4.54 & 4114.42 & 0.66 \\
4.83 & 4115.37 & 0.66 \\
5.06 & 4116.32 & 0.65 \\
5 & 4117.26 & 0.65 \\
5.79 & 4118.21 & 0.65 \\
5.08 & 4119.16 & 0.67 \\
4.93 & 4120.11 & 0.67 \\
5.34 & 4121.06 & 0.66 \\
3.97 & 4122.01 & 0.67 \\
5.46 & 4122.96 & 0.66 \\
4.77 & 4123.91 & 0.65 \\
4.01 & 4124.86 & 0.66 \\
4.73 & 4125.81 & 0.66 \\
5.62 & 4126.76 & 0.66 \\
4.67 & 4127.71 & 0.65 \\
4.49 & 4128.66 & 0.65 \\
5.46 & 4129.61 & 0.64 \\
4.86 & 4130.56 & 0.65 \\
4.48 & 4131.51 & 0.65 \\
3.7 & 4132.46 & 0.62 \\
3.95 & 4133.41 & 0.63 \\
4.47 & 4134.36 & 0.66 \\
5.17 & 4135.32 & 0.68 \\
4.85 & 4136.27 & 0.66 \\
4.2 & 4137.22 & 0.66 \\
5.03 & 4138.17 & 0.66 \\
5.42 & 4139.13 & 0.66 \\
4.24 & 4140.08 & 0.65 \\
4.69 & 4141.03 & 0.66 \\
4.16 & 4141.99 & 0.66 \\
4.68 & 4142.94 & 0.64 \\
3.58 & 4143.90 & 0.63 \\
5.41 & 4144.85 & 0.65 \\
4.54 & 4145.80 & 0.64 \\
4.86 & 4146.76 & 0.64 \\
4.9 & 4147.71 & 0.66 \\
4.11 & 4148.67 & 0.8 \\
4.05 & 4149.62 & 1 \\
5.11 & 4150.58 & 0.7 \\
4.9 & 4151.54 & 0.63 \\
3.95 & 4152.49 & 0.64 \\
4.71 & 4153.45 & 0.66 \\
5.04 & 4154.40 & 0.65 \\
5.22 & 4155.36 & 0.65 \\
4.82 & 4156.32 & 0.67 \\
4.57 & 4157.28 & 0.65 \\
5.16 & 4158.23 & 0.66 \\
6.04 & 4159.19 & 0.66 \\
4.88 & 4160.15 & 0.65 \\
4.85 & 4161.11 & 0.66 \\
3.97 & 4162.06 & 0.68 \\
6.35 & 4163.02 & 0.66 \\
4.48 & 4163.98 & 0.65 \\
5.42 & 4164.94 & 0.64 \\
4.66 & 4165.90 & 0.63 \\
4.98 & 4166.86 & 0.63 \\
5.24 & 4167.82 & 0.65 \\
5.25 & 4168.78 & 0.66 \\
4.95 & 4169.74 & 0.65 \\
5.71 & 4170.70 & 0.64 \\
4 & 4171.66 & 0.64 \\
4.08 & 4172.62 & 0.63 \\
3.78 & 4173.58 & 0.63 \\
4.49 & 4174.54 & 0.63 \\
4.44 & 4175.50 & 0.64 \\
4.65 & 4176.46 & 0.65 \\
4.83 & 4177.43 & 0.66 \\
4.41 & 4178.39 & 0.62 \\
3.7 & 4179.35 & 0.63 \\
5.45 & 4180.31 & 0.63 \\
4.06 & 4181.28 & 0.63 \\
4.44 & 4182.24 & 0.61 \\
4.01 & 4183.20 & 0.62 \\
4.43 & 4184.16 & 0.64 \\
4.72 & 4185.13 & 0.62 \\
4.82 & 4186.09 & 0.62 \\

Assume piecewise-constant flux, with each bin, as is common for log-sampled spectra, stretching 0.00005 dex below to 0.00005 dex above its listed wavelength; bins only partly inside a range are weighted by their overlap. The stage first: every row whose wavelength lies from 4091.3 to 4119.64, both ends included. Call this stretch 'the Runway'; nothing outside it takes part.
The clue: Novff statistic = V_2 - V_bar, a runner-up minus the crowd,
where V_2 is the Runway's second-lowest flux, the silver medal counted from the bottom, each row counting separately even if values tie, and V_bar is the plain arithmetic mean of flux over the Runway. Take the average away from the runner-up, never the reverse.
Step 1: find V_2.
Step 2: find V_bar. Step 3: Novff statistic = -1.6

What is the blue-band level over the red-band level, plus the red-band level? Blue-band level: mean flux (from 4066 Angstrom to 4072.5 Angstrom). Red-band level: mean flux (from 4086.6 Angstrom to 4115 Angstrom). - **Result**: 5.33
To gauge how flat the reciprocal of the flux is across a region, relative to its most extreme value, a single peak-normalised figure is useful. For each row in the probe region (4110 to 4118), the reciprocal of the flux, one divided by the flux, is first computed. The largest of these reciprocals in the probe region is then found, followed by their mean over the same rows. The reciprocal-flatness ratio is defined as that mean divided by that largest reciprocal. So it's 0.941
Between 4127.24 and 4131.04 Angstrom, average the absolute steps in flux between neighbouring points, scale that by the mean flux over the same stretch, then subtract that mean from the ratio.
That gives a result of -4.75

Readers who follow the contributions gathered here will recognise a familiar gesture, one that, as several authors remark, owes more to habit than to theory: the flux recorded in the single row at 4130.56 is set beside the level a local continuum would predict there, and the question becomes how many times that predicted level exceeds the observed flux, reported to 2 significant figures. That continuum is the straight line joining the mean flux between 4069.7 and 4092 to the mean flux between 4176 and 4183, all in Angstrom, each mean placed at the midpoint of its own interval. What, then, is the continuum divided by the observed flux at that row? 0.94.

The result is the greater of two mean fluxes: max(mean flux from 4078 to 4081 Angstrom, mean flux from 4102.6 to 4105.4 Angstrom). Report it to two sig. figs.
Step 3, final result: 4.2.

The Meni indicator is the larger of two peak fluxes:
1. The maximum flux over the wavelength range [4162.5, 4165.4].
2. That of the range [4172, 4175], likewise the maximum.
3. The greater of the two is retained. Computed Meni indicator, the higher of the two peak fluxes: 6.35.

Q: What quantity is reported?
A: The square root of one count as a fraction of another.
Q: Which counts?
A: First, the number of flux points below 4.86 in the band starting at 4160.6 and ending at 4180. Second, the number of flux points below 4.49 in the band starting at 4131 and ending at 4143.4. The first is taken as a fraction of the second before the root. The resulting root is 1.4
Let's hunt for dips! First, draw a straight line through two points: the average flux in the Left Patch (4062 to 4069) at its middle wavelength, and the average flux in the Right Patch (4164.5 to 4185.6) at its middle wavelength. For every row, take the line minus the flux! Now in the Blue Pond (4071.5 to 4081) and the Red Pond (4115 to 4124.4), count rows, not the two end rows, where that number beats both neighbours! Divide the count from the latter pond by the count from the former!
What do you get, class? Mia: 1.5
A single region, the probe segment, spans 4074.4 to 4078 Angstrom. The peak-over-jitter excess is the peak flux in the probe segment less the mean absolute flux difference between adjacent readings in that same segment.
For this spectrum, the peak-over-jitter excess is 4.6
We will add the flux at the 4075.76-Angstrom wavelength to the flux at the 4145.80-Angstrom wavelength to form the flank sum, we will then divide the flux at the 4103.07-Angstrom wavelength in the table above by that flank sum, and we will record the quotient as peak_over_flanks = 0.36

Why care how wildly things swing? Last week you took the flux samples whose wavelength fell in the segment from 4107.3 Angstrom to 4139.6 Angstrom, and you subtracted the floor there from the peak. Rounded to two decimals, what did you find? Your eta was 2.09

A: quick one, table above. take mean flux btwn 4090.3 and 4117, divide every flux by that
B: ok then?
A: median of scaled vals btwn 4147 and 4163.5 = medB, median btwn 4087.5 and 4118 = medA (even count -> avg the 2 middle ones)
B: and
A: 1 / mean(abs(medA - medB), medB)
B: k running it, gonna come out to 1.57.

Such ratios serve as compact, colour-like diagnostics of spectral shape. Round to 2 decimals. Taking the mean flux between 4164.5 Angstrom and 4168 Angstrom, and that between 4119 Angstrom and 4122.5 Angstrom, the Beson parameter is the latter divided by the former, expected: 0.95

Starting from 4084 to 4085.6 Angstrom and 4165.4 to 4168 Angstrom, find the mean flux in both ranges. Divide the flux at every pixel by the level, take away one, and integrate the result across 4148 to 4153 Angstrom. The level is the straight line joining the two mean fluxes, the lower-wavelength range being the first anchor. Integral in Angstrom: -0.5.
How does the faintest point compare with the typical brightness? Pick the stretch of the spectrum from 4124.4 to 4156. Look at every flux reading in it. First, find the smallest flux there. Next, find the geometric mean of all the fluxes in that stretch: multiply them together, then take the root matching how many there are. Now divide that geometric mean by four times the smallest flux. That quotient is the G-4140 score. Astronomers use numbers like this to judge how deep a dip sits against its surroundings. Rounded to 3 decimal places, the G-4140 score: 0.322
